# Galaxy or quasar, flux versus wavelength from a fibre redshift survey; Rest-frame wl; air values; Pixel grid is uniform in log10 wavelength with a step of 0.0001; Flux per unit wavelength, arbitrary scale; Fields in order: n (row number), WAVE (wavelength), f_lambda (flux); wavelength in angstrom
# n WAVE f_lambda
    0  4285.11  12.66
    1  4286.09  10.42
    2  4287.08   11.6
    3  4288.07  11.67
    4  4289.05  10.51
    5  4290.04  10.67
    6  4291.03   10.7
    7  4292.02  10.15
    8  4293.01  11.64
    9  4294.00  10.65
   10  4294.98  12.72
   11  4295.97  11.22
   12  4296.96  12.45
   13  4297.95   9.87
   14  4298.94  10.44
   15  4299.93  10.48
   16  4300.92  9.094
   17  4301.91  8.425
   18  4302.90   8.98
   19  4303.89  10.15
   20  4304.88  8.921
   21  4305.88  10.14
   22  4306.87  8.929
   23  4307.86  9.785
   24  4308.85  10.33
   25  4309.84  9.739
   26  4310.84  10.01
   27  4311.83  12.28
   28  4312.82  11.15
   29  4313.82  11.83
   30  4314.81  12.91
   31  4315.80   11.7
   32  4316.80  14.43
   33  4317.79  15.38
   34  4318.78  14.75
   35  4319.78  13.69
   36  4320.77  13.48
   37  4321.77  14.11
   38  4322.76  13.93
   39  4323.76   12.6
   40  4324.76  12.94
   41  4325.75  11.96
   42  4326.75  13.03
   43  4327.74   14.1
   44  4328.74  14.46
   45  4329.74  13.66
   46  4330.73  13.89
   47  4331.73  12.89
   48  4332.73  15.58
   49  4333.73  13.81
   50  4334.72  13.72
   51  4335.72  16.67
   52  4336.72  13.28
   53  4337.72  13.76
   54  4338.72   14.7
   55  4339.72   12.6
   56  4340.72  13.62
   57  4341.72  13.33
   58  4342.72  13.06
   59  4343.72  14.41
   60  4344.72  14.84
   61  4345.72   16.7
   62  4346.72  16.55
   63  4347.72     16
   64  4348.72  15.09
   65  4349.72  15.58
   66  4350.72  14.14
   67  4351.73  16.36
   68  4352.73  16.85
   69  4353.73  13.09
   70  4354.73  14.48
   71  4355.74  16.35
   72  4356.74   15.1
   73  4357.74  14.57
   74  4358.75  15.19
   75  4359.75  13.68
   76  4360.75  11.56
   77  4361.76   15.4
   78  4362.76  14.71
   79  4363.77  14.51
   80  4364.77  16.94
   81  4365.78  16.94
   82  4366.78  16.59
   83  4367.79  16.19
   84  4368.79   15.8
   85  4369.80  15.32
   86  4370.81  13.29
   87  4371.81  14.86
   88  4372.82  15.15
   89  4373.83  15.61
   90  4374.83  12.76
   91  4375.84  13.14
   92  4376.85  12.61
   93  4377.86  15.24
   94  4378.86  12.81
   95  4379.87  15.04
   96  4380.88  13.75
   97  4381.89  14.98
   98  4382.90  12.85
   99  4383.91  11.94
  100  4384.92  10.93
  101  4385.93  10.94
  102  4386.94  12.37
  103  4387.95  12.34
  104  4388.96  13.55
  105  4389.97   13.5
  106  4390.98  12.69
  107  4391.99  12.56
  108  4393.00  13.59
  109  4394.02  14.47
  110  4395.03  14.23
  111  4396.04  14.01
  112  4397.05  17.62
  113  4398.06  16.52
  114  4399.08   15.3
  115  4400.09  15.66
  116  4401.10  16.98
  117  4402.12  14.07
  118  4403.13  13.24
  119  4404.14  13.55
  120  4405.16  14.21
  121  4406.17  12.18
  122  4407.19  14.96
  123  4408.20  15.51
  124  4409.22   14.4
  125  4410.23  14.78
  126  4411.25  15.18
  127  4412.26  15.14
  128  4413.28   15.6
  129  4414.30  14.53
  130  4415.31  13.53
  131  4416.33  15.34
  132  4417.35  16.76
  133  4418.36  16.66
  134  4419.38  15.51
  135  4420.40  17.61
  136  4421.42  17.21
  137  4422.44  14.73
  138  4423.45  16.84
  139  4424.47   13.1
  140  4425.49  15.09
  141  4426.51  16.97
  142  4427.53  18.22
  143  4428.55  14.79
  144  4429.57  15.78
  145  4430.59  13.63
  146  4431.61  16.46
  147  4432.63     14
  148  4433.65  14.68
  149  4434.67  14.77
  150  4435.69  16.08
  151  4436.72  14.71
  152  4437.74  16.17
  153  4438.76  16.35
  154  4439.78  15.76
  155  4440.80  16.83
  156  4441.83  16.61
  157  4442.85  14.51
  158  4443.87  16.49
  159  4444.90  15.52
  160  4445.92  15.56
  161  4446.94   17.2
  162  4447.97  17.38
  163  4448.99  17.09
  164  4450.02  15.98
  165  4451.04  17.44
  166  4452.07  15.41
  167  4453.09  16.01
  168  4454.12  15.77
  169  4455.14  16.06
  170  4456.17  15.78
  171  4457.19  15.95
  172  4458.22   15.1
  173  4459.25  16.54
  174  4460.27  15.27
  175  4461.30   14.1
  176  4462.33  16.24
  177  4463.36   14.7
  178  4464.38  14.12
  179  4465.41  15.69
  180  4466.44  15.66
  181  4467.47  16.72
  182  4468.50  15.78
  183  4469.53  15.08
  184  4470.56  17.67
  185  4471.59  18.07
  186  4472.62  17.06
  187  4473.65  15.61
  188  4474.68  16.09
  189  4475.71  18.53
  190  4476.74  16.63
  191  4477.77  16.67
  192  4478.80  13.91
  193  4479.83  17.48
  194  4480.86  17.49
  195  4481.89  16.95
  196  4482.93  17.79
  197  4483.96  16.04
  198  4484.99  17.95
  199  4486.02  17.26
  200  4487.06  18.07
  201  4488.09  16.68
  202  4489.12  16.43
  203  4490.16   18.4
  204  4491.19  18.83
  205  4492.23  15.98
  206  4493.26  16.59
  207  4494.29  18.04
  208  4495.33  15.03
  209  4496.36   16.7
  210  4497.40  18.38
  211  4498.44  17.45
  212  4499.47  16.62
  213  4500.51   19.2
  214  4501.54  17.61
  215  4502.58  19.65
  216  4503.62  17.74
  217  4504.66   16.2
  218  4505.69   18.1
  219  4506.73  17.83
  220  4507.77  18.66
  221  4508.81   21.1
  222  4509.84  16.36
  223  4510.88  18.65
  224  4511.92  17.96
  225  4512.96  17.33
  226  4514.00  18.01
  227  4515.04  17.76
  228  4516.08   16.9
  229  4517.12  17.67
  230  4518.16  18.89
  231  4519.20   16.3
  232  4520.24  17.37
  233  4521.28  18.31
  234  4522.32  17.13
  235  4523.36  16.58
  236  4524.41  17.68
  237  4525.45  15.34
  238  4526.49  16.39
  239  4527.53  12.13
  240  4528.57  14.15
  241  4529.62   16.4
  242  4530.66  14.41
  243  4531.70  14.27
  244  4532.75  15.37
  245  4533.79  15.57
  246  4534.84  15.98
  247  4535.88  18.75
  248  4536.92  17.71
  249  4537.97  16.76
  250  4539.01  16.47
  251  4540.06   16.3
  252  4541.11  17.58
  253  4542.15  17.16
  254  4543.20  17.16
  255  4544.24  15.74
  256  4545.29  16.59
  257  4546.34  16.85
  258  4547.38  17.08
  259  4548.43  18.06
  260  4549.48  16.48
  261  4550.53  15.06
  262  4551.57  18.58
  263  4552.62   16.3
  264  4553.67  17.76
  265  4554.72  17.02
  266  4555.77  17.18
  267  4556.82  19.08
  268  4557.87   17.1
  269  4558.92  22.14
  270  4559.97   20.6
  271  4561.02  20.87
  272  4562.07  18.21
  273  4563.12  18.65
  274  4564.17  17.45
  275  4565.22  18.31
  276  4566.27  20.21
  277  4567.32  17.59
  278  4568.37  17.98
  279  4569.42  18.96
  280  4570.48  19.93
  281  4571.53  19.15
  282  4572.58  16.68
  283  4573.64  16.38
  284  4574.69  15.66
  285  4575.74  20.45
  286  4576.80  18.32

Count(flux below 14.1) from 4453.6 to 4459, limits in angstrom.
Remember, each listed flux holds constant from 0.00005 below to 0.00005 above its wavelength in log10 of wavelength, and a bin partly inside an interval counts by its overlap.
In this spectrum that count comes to 0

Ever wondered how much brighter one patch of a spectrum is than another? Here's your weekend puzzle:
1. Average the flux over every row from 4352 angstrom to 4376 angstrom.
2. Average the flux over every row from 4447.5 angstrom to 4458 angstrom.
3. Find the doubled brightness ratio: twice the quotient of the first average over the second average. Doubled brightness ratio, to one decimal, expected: 1.8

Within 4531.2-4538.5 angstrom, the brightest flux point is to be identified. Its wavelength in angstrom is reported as 4535.88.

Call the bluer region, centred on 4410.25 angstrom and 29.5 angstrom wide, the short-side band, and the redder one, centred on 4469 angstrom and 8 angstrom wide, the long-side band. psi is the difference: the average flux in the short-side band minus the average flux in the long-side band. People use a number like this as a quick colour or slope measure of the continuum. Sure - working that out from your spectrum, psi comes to -1.3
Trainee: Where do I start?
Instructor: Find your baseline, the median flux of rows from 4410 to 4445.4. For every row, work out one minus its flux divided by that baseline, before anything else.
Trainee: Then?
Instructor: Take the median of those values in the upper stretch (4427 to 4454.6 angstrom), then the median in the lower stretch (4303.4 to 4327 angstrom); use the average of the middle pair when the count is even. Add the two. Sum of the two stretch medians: 0.2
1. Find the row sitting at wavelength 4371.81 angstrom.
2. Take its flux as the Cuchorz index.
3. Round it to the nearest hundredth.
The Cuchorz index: 14.86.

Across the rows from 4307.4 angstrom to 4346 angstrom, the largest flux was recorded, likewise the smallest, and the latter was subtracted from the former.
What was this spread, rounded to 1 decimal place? 7.0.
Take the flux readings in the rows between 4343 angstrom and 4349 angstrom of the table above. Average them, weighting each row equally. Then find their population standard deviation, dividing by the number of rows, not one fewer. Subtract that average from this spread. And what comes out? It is -14.7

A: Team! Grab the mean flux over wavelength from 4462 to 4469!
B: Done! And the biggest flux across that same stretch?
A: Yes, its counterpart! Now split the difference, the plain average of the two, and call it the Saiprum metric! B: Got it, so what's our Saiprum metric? 16.1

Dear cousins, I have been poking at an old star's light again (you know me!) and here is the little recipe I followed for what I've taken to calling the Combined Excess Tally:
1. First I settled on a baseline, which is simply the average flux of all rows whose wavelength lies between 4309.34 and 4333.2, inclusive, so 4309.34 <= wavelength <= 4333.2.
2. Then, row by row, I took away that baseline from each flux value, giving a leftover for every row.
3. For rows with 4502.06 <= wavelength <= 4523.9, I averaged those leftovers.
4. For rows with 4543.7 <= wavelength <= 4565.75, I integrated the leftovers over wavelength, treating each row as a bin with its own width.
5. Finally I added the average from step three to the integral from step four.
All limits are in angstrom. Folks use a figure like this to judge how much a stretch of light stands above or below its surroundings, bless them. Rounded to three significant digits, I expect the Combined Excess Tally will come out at 110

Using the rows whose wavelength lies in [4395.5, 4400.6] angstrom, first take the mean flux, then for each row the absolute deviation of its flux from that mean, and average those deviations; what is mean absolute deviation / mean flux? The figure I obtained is 0.063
